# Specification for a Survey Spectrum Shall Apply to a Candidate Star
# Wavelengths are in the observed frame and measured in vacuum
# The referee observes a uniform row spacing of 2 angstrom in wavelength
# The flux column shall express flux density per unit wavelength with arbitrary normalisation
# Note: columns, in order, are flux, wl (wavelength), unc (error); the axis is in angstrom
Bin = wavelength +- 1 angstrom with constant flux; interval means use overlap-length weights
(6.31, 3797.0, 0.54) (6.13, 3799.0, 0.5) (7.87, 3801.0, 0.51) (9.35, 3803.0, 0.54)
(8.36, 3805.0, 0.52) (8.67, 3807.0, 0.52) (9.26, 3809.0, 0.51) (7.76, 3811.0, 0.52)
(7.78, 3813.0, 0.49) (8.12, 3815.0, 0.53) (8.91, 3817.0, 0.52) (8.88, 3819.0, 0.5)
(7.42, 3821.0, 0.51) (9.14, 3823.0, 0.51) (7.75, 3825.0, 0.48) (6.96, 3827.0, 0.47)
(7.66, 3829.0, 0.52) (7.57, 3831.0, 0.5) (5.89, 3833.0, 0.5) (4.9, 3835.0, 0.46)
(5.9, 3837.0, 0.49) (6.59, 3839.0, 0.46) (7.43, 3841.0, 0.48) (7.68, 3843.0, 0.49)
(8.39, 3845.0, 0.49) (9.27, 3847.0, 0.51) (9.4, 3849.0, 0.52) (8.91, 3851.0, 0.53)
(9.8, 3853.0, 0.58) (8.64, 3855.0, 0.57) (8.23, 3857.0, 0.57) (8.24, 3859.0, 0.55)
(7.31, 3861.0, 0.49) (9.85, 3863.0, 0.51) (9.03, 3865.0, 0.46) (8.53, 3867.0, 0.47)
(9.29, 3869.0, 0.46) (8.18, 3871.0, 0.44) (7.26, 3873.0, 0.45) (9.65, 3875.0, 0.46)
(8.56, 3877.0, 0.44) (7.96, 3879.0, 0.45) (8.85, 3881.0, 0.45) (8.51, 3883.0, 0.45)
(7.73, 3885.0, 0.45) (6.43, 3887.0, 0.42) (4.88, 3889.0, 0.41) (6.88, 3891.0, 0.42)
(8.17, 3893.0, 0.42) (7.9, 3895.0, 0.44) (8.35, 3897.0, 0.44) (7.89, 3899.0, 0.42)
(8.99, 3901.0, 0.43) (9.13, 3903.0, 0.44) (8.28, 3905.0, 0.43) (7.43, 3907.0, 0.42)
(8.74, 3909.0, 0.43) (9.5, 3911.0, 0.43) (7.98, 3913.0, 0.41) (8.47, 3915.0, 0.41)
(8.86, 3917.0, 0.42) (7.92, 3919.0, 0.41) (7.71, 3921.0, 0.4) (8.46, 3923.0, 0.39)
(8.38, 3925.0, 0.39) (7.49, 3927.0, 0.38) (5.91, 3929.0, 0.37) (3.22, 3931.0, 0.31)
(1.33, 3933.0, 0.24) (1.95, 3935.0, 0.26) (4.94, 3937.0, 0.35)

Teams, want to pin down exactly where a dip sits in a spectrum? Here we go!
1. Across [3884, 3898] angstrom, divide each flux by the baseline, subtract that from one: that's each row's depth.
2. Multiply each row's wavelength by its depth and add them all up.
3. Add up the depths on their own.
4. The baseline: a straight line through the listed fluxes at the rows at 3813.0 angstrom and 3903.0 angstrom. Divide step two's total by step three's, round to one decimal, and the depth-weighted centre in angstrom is 3889.8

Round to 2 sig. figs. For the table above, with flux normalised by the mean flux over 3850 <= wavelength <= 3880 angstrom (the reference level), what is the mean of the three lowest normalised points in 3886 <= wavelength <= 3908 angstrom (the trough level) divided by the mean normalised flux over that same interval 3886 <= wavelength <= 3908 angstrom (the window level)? 0.79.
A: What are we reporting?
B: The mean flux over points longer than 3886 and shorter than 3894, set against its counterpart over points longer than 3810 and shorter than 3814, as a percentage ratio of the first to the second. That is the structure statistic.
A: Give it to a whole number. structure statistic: 85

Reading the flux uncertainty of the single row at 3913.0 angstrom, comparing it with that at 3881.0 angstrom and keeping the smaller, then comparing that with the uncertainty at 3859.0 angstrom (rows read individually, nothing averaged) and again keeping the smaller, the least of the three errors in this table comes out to 0.41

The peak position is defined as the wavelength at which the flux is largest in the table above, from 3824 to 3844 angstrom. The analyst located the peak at 3825.0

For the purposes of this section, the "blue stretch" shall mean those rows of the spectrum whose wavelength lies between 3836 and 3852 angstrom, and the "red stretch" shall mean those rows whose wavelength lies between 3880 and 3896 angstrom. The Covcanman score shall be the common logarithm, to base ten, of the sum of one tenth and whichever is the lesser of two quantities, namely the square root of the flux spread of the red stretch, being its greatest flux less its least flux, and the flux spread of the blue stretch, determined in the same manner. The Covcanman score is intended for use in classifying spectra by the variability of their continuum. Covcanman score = 0.32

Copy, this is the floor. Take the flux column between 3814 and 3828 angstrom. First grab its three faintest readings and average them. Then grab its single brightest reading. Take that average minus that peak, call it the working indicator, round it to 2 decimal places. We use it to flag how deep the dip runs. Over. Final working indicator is -1.76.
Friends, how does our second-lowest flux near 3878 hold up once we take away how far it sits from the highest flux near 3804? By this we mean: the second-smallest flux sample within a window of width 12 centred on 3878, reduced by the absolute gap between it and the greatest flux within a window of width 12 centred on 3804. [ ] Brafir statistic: 6.6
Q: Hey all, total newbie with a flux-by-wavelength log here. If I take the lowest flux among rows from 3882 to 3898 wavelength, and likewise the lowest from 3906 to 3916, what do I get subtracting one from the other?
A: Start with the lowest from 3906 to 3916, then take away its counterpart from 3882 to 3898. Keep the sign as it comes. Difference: 3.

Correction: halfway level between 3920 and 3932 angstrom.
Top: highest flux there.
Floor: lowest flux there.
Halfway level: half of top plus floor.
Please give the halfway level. 5.84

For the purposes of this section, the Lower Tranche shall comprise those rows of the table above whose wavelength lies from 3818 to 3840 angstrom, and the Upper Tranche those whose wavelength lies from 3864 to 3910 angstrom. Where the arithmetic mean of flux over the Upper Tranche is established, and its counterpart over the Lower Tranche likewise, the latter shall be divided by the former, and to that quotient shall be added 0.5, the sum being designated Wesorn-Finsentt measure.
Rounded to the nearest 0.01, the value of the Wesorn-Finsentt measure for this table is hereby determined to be 1.38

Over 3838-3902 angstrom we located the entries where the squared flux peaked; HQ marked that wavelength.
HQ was 3863.0 angstrom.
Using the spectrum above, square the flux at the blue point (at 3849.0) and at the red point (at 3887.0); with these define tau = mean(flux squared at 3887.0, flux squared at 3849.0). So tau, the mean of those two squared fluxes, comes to 65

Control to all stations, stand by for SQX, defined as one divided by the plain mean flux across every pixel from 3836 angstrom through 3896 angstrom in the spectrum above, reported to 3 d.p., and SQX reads 0.123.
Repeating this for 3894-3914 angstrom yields 0.119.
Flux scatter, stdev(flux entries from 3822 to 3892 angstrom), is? 1.3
